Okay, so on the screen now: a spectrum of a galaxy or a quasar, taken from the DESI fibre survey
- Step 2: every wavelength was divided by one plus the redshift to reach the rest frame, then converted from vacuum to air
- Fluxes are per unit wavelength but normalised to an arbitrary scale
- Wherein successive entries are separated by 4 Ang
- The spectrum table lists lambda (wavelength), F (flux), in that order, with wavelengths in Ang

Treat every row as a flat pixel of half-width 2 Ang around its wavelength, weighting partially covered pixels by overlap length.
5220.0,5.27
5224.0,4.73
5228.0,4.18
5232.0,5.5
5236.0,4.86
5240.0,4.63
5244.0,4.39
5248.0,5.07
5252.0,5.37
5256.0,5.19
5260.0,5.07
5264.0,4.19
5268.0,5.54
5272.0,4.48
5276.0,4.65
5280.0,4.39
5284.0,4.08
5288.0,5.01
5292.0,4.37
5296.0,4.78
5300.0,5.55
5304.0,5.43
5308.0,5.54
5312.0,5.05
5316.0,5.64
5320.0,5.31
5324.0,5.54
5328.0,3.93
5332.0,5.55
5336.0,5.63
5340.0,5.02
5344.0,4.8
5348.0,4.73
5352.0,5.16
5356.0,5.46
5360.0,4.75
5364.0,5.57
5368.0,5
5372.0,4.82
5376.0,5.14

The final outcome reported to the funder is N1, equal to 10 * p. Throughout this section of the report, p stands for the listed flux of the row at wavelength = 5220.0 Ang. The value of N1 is 53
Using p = 5.27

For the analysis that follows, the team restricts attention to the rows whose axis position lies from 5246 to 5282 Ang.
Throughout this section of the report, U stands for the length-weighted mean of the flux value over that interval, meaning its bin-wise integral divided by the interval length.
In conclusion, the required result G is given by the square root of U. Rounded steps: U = 4.88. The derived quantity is 2.21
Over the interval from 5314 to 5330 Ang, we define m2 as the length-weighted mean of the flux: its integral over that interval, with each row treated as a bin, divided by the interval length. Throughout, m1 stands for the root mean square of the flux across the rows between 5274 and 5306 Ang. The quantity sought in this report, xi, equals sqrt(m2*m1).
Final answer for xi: 4.95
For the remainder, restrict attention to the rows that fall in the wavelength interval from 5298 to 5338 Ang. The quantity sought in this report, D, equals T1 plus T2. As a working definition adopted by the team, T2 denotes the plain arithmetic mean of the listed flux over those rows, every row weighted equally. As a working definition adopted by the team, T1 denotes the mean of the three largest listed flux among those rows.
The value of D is 10.9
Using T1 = 5.61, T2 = 5.32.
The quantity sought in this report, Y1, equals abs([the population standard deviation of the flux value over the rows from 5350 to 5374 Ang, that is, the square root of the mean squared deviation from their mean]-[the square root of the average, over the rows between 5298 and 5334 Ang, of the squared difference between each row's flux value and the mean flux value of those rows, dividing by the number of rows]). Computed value 0.201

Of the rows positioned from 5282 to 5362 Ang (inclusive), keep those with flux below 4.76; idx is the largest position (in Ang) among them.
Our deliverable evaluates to 5360.0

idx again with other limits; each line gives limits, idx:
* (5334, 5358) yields 5348.0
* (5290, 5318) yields 5292.0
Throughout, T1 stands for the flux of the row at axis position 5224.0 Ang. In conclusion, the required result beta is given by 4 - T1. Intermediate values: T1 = 4.73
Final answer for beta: -0.7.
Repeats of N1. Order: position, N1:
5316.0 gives 56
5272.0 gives 45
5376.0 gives 51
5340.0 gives 50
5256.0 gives 52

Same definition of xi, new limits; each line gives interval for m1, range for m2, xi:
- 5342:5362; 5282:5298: 4.77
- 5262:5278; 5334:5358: 4.93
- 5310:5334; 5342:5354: 5.05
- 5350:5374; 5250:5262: 5.17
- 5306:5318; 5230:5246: 5.12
